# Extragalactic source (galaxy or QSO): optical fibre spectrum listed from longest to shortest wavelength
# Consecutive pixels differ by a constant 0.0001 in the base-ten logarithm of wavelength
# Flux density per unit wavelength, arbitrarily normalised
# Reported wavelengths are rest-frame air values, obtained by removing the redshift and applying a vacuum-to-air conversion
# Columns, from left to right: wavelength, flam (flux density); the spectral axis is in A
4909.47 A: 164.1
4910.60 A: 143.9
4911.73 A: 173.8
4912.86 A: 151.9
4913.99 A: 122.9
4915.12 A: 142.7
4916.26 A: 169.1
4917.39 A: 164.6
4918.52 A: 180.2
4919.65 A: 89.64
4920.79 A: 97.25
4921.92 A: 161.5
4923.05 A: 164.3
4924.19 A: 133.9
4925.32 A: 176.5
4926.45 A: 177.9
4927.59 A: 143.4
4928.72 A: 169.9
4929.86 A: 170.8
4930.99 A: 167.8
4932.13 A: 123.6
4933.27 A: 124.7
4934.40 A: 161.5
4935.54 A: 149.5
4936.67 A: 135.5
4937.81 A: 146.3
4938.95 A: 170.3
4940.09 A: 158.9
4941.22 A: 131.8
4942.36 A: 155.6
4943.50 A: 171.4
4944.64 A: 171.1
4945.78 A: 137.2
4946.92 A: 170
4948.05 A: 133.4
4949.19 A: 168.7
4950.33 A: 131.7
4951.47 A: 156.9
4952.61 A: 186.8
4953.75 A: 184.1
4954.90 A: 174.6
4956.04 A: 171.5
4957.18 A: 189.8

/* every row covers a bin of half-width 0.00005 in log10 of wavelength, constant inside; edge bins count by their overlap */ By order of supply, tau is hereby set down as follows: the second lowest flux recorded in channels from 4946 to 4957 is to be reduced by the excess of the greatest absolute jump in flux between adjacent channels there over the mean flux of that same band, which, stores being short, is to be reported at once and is 261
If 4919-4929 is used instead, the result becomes 179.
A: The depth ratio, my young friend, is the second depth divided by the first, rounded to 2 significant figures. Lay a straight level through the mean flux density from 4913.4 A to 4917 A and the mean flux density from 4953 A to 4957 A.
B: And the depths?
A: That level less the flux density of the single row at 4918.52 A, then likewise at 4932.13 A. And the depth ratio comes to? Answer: -1.1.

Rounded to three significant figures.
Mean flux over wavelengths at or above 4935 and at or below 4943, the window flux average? 150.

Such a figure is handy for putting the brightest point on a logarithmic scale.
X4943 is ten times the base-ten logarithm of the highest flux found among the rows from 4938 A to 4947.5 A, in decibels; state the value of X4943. 22.3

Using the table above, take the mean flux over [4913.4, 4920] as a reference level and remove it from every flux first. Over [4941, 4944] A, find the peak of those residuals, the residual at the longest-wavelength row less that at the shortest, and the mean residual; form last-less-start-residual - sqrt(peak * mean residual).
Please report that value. 25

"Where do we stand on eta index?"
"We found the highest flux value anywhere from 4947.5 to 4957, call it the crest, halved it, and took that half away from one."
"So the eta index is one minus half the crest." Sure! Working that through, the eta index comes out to -92.4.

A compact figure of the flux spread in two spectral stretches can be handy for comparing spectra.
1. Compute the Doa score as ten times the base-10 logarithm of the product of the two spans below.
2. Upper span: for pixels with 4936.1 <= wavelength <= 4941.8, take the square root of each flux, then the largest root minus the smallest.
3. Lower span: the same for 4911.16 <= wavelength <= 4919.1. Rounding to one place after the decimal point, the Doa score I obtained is 5.6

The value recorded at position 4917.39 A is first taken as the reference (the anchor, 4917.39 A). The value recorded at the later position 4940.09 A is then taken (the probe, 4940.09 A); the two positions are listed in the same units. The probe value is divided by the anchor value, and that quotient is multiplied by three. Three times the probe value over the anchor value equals 2.90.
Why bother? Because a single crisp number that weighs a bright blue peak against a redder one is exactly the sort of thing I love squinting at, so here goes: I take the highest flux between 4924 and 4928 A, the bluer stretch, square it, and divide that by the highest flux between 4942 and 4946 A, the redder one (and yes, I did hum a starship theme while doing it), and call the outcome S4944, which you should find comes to 185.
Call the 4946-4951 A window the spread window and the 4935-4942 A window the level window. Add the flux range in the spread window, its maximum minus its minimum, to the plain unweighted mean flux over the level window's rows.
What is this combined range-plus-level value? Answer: 187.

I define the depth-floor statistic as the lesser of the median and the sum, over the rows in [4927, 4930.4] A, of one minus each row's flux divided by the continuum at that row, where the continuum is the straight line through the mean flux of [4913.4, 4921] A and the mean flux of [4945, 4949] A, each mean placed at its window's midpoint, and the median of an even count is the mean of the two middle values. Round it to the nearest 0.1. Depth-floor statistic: -0.4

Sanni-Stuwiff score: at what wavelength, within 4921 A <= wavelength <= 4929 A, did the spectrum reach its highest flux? 4926.45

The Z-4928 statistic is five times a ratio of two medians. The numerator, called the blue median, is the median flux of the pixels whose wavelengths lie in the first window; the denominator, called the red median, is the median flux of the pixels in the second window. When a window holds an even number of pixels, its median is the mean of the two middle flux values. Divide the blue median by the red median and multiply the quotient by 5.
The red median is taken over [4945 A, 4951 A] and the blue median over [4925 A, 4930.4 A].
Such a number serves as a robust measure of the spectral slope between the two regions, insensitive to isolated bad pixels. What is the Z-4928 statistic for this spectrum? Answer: 6.2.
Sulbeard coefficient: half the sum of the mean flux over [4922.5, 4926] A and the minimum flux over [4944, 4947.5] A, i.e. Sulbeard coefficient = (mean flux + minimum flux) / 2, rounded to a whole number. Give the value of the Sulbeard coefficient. 148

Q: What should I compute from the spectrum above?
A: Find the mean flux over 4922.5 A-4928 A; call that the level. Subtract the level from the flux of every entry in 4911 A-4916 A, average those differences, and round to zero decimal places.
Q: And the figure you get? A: -11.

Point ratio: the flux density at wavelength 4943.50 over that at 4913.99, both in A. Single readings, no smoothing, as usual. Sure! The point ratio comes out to 1.39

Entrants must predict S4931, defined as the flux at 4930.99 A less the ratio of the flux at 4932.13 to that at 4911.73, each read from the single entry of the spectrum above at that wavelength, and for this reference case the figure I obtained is 167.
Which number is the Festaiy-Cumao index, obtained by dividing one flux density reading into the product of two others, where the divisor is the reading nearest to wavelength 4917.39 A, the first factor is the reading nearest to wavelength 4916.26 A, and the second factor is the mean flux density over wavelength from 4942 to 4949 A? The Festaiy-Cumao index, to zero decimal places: 161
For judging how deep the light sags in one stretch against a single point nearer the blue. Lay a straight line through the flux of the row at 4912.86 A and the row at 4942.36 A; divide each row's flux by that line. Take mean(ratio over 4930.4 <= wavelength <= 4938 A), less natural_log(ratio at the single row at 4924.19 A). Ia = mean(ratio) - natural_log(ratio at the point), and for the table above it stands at 1.07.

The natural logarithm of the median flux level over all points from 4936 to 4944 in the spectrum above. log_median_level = 5.05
